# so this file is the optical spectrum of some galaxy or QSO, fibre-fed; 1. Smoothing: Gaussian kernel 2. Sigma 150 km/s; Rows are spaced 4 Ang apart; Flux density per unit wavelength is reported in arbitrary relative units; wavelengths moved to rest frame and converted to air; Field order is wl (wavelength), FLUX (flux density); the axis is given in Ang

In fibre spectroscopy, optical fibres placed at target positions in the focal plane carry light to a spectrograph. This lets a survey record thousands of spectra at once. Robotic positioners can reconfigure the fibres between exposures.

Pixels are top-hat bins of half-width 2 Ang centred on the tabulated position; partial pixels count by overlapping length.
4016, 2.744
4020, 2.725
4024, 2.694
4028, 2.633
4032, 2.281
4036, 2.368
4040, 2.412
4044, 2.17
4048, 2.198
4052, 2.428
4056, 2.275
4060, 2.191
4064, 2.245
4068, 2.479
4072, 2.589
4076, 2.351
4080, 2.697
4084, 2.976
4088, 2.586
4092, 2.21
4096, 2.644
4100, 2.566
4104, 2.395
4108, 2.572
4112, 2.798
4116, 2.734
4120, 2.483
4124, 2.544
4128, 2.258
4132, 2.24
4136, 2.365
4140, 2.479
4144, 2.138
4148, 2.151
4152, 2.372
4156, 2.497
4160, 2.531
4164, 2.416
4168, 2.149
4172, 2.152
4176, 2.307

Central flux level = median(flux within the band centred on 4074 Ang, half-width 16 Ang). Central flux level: 2.53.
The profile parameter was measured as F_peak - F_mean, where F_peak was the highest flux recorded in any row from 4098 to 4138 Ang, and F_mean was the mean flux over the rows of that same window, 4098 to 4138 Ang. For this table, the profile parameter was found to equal 0.30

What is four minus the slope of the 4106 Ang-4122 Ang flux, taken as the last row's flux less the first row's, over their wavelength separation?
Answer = 4.01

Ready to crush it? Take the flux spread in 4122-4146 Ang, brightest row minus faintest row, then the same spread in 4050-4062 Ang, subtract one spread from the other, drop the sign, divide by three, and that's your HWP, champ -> 0.056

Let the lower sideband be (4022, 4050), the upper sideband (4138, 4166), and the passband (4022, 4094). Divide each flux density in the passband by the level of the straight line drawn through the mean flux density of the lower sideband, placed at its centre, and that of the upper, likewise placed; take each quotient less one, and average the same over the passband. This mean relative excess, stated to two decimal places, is 0.02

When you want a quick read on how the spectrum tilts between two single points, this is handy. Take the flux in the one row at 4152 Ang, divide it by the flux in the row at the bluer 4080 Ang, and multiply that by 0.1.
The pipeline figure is 0.088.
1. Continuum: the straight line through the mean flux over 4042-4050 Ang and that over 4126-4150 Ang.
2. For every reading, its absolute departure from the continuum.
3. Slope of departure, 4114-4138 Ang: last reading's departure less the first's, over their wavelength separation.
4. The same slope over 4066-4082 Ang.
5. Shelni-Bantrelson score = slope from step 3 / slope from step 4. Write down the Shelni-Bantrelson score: -1.1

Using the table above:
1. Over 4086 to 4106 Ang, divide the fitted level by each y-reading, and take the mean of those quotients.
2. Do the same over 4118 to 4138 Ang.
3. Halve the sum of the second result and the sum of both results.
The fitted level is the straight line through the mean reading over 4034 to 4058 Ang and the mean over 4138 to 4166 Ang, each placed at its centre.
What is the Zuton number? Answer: 1.47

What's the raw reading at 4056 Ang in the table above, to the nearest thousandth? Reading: 2.275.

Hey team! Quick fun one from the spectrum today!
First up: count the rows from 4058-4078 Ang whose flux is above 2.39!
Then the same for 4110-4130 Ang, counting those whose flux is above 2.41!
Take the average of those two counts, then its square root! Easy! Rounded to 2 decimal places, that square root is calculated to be 1.73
